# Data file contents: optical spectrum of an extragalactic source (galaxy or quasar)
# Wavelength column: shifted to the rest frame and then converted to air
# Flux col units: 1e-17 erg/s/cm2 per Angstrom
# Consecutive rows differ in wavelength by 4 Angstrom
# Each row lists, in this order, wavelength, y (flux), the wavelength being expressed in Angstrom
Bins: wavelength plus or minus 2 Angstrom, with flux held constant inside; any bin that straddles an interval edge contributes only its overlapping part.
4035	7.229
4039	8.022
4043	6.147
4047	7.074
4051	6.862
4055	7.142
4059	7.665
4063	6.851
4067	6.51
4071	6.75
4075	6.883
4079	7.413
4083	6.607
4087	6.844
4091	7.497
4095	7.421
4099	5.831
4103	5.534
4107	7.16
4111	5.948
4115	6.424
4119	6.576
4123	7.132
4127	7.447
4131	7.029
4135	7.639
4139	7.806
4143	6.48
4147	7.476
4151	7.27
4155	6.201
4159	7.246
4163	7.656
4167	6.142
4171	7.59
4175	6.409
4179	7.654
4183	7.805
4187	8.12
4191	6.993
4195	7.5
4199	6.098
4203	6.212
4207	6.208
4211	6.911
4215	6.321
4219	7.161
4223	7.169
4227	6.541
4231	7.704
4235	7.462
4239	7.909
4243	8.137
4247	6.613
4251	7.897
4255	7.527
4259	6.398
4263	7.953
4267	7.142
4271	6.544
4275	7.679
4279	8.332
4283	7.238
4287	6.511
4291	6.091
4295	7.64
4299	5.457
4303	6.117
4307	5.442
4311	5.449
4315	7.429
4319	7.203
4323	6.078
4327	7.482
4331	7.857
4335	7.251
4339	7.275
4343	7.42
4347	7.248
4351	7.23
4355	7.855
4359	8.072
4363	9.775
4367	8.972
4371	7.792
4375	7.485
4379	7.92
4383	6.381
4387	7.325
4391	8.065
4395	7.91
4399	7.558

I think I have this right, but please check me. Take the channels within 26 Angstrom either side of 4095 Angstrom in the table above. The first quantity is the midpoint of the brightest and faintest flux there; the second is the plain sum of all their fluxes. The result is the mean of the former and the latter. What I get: 46.7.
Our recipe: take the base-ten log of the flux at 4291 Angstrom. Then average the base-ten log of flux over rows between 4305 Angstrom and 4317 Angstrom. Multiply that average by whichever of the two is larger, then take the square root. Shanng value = 0.783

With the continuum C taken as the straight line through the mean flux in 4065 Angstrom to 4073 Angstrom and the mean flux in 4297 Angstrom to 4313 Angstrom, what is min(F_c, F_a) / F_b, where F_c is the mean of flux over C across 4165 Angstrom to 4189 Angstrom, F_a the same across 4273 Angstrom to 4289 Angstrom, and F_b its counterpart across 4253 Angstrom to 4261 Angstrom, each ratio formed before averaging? 0.99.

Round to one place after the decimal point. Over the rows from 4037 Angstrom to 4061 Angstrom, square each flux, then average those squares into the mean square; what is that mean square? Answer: 51.5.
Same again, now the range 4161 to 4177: 48.8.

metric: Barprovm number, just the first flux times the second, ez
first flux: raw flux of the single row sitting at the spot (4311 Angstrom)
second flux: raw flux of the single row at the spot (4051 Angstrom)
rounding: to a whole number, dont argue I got 37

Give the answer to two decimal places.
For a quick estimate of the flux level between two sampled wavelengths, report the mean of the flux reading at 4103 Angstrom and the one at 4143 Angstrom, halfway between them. 6.01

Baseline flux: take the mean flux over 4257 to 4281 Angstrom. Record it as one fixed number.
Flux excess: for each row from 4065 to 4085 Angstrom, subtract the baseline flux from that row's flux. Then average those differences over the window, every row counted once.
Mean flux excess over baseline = -0.5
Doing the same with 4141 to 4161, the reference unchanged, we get -0.4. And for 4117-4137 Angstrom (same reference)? -0.2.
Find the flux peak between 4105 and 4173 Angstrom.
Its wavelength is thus 4139 Angstrom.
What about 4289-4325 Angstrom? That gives 4295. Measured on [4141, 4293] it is 4279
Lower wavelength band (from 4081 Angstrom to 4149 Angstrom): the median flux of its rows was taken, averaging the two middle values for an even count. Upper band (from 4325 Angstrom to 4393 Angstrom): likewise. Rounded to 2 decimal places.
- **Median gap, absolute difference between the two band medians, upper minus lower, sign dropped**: 0.46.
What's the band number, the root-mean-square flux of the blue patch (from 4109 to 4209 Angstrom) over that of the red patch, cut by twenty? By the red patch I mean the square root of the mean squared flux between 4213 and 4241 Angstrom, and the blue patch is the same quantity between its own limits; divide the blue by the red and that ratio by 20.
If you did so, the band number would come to 0.0488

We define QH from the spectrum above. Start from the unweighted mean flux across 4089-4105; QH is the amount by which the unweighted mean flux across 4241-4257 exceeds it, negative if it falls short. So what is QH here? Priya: 1.0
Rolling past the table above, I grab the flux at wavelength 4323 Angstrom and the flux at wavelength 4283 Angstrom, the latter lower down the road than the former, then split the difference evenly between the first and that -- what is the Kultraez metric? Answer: 6.7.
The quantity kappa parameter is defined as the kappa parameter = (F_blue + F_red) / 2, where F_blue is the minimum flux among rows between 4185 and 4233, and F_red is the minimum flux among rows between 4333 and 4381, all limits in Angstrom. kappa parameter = 6.66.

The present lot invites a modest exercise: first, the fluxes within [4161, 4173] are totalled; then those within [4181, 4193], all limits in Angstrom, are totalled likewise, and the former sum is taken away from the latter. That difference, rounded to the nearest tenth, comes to 1.5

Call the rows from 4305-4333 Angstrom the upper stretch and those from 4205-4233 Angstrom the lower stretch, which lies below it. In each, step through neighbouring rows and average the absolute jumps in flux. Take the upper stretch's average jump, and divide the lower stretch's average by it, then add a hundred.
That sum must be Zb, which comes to 101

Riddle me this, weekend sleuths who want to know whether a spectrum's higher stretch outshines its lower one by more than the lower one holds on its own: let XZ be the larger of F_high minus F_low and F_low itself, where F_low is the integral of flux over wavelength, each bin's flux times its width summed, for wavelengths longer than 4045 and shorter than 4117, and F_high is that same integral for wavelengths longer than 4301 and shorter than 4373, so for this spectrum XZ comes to 490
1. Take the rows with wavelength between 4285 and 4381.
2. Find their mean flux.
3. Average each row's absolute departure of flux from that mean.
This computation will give 0.78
